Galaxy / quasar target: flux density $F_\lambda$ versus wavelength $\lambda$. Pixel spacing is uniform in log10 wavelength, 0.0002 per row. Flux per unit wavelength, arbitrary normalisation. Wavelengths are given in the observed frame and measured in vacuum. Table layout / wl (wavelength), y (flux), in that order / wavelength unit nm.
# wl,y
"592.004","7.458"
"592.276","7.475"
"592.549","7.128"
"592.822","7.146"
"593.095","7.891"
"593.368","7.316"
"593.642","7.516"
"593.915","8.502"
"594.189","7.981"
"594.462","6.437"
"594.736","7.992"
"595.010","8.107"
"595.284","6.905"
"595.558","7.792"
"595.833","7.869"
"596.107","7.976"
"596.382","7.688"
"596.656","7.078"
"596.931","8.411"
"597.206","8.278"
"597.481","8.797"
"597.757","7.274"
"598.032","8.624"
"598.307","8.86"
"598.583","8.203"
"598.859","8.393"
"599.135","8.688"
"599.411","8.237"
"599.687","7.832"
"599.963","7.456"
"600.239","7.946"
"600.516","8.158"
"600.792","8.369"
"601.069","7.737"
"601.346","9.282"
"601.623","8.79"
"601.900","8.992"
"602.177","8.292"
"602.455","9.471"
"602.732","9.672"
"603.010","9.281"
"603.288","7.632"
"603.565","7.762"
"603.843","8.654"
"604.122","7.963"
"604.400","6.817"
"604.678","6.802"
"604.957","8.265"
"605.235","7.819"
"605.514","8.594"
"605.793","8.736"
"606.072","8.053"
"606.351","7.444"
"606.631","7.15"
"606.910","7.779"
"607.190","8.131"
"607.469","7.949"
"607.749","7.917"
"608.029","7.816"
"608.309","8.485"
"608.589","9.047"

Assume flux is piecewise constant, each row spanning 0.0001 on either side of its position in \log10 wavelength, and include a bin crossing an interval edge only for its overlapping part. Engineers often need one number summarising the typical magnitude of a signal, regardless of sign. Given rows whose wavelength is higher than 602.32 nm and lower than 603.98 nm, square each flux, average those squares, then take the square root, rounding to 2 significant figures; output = 8.8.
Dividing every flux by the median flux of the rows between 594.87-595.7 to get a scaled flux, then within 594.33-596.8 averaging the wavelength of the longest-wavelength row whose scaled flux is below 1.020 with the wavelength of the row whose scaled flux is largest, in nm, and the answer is 595.83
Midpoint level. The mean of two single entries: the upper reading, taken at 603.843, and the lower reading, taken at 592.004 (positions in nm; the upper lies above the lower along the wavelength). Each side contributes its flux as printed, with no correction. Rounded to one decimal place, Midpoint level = 8.1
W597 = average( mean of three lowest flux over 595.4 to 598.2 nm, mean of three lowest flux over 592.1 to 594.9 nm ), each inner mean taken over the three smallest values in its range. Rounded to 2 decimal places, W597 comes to 7.13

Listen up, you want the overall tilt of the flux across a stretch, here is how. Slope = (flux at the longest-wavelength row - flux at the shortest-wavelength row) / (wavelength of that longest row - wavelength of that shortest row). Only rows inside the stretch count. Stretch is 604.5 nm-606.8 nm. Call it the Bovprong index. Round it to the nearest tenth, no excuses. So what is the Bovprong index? 0.2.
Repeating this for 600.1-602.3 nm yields 0.2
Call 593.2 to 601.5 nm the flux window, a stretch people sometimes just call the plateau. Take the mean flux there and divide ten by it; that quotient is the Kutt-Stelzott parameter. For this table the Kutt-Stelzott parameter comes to 1.25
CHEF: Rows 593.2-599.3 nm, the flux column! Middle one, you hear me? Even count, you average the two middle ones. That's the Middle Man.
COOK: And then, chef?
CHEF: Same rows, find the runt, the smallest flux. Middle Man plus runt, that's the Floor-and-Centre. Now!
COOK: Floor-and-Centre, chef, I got 14.4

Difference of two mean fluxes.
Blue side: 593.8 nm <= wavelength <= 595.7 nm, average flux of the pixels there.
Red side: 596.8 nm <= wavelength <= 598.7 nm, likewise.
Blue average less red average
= -0.7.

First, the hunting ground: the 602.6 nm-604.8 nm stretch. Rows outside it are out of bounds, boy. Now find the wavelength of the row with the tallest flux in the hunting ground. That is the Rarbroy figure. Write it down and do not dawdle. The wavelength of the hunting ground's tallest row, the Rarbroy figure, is 602.732 nm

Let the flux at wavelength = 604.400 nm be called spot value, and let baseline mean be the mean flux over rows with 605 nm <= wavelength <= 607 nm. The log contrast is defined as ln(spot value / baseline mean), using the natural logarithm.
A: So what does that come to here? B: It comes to -0.15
